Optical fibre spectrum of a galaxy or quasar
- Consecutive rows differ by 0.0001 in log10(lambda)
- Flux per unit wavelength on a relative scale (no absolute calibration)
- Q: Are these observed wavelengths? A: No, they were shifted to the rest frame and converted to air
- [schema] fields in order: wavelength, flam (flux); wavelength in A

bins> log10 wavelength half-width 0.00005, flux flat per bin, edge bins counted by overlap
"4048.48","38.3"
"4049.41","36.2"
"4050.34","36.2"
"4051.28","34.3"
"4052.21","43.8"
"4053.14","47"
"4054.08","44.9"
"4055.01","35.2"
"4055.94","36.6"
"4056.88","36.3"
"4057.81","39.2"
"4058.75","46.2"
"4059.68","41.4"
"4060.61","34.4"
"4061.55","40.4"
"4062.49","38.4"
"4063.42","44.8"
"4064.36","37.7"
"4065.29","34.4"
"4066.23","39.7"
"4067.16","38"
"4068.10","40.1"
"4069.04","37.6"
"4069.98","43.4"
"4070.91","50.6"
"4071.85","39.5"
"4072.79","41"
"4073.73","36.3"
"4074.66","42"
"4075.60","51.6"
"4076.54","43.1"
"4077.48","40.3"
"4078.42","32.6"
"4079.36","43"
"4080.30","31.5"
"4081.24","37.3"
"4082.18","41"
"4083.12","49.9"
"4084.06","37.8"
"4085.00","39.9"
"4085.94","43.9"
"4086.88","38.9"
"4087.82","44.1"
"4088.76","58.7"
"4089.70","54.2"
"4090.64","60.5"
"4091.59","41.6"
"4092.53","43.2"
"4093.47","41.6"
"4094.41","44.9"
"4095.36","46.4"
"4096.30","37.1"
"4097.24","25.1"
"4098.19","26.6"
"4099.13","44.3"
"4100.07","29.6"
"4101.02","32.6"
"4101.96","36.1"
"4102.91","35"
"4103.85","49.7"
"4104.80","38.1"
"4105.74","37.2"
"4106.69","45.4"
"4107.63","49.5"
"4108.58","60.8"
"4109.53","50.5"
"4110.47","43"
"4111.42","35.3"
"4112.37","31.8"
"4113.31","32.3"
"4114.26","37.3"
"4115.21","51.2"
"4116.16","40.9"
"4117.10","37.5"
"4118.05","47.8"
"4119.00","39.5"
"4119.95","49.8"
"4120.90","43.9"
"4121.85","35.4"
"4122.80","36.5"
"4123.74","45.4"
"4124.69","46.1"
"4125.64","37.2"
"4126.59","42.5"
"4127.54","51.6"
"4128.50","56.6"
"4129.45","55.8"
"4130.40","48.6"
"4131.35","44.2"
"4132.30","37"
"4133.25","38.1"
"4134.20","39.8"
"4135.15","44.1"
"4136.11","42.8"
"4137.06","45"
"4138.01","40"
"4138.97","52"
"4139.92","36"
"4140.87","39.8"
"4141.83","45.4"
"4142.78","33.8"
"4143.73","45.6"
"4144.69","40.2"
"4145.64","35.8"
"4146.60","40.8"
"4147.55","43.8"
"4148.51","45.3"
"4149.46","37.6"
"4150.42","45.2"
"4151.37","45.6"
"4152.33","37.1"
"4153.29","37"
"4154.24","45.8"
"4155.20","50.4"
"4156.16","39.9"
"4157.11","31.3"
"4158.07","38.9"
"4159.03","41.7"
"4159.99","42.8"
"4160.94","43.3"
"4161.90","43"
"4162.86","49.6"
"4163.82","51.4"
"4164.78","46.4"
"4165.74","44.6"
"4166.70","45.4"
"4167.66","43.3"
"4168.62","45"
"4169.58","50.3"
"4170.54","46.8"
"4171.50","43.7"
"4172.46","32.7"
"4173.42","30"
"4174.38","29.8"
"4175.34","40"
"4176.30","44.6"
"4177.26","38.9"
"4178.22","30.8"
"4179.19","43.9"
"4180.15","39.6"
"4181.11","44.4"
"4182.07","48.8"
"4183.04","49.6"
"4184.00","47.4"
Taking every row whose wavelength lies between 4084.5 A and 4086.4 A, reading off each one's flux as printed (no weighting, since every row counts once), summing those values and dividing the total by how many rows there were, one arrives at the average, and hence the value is 41.9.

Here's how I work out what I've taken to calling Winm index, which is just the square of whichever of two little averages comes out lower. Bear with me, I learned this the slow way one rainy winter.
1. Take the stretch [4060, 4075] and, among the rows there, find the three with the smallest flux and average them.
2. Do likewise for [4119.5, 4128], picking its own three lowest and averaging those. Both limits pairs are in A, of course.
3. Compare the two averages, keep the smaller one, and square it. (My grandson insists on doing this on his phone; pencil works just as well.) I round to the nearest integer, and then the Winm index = 1227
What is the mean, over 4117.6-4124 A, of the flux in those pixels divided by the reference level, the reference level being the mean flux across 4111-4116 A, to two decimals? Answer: 1.13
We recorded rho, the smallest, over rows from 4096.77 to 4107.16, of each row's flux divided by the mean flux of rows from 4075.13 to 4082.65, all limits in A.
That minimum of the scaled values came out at 0.6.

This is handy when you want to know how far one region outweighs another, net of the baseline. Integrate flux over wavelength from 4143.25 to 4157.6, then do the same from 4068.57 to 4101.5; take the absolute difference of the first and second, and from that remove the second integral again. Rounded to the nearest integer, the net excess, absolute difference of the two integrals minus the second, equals -594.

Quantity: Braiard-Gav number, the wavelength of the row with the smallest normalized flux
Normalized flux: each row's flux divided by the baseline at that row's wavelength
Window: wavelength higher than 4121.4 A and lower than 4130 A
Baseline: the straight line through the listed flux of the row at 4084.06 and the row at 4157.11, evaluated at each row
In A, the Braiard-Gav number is 4121.85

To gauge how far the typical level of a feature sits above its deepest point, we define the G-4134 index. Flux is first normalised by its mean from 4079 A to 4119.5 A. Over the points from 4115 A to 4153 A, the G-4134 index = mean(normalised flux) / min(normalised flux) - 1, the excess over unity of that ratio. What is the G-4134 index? 0.27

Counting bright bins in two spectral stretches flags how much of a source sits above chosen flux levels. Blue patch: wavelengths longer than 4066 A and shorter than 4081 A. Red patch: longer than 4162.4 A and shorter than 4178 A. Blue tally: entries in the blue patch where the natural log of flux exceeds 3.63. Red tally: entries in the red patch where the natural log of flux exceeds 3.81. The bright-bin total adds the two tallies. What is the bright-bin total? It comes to 18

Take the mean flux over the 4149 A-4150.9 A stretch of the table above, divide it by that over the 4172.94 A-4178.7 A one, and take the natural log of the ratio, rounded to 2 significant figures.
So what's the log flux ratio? 0.15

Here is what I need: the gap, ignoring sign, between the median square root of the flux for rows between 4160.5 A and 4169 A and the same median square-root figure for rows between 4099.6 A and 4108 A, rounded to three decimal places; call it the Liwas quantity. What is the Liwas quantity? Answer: 0.609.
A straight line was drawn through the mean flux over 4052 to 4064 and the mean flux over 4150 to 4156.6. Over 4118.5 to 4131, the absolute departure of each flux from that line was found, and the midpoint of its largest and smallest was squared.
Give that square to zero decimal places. 52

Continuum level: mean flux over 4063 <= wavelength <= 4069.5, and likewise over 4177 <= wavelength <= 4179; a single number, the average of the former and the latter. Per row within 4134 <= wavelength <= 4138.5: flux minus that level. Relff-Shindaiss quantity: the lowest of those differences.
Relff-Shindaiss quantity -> 3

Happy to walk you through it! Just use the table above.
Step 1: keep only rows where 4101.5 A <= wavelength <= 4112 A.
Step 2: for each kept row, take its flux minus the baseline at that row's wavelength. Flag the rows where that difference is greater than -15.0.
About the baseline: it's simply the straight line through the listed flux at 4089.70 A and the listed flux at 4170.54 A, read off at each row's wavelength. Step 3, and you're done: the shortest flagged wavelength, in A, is 4103.85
